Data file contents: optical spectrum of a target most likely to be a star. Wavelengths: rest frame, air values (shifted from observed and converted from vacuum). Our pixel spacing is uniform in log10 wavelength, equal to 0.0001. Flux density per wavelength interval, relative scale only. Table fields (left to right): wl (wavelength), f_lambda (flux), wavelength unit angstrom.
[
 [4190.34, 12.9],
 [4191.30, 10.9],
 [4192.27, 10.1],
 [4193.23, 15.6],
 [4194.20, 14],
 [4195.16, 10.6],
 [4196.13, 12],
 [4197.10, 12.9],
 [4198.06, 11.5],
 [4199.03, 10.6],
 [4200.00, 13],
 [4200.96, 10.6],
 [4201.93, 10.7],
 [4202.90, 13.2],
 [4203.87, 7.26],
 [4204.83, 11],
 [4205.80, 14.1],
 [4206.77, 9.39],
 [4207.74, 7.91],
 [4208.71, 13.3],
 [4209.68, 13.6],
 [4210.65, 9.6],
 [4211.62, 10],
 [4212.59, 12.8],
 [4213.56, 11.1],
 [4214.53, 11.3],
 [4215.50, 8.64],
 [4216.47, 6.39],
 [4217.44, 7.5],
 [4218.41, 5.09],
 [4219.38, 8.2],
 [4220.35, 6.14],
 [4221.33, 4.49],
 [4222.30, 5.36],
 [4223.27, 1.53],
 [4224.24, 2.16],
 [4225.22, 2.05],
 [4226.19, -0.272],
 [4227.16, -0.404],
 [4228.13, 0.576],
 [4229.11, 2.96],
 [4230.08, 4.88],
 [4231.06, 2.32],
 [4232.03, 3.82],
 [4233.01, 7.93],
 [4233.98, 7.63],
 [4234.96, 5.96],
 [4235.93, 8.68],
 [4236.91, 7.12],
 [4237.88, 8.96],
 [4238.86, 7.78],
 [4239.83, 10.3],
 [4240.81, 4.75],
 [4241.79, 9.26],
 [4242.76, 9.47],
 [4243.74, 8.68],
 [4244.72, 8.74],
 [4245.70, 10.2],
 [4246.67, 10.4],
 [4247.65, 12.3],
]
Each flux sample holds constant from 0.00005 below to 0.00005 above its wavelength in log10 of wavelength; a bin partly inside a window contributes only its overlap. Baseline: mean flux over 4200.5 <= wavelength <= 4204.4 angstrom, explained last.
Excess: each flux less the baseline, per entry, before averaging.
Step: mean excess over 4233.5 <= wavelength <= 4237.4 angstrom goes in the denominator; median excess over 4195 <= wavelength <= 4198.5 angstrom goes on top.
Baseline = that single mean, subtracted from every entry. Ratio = -0.4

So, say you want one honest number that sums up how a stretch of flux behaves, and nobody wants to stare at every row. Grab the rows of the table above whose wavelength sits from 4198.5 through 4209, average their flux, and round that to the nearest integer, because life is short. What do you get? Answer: 11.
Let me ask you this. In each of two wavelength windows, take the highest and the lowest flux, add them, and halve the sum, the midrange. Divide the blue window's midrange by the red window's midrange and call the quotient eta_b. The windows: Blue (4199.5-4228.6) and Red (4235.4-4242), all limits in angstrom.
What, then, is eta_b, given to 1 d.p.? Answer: 0.9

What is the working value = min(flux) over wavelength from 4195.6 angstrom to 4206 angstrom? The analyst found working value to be 7.26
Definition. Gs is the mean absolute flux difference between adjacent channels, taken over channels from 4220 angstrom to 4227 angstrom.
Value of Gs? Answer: 1.57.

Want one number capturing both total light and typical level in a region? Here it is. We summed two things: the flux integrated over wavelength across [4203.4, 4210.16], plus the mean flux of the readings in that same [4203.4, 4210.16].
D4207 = 85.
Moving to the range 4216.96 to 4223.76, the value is 43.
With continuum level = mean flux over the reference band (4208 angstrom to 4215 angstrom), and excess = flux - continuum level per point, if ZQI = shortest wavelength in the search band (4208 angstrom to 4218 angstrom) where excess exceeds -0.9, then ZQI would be 4208.71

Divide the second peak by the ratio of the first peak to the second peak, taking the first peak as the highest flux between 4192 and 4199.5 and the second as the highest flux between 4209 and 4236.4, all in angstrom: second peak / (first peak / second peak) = 12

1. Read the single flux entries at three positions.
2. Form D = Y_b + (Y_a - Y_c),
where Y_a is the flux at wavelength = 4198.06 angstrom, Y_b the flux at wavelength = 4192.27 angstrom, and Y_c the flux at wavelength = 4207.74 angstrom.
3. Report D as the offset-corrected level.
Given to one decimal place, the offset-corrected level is 13.7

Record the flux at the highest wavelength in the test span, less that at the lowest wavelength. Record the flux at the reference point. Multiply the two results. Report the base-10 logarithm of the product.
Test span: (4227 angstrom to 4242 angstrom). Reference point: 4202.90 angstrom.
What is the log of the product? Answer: 2.11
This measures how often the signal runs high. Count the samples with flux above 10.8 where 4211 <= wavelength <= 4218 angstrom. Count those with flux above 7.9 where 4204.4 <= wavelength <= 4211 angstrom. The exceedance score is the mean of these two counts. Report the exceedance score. 5.0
